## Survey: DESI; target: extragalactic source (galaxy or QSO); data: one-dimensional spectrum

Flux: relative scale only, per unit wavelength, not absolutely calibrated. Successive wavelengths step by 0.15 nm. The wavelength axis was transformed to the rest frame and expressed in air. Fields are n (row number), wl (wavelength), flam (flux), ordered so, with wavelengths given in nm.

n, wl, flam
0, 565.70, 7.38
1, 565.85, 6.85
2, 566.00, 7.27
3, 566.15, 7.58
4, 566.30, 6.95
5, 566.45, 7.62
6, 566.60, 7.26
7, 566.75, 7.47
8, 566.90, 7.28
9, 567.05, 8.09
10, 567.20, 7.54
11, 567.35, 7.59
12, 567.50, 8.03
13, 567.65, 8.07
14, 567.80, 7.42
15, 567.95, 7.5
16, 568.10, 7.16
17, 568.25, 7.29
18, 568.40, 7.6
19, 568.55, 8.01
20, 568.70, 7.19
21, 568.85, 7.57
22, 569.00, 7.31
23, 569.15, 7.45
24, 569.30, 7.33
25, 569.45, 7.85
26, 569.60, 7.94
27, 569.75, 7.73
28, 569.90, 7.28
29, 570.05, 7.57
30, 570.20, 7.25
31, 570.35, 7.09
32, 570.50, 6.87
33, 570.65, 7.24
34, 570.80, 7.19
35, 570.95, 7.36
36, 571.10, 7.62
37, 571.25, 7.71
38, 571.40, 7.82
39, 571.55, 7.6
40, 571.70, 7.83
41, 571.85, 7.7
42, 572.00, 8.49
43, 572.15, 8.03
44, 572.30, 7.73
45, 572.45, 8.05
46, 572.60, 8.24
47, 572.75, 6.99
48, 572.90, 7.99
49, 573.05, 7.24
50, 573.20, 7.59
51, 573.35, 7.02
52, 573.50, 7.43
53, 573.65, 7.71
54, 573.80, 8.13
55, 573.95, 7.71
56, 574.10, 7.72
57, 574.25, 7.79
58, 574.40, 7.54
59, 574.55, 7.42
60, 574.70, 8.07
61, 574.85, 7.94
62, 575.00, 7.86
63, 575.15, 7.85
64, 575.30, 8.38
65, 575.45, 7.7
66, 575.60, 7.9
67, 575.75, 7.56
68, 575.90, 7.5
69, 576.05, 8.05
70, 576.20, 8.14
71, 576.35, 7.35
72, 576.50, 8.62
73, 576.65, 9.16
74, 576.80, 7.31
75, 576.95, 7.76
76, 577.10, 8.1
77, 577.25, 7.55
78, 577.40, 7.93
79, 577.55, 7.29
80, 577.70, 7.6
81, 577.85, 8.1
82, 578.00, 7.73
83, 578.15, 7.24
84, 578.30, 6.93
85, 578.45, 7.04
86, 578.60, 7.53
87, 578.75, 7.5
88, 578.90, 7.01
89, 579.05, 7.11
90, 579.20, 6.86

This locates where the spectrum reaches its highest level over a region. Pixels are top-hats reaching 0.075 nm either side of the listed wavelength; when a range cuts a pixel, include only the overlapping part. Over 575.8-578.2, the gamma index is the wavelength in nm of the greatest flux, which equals 576.65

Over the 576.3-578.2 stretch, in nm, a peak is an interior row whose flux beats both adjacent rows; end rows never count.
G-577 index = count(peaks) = 4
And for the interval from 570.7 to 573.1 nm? 5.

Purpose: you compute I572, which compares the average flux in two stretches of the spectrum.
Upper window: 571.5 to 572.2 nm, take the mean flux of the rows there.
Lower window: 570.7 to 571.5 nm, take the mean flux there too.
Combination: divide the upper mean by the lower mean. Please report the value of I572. 1.05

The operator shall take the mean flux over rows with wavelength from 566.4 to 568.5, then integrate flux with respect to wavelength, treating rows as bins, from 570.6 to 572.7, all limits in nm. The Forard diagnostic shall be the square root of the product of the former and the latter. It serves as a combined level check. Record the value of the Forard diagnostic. 11.10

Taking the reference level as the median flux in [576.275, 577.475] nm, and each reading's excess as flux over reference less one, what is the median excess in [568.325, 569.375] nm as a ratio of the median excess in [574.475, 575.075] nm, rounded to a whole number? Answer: -7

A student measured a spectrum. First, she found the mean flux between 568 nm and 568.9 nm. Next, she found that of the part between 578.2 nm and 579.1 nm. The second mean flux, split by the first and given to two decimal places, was 0.96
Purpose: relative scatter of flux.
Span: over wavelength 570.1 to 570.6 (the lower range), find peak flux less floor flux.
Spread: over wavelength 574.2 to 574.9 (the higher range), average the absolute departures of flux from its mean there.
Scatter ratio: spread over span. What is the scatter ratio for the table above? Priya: 0.57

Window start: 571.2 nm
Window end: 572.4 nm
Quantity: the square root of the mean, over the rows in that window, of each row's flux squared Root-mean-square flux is 7.9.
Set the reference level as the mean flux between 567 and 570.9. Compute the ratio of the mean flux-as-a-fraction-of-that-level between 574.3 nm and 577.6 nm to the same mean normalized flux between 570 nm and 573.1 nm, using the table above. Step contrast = 1.03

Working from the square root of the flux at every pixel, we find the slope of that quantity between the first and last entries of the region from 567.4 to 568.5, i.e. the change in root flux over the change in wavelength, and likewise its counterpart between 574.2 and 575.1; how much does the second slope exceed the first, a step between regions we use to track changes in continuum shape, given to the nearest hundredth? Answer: 0.10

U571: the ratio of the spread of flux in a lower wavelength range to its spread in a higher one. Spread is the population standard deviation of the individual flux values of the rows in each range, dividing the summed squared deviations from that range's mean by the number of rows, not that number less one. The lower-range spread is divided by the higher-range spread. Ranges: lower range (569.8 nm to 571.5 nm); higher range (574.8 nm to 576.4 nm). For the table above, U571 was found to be 1.0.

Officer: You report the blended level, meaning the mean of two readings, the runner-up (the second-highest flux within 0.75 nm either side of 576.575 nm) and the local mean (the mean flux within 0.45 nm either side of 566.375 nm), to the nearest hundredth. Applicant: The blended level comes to 7.99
